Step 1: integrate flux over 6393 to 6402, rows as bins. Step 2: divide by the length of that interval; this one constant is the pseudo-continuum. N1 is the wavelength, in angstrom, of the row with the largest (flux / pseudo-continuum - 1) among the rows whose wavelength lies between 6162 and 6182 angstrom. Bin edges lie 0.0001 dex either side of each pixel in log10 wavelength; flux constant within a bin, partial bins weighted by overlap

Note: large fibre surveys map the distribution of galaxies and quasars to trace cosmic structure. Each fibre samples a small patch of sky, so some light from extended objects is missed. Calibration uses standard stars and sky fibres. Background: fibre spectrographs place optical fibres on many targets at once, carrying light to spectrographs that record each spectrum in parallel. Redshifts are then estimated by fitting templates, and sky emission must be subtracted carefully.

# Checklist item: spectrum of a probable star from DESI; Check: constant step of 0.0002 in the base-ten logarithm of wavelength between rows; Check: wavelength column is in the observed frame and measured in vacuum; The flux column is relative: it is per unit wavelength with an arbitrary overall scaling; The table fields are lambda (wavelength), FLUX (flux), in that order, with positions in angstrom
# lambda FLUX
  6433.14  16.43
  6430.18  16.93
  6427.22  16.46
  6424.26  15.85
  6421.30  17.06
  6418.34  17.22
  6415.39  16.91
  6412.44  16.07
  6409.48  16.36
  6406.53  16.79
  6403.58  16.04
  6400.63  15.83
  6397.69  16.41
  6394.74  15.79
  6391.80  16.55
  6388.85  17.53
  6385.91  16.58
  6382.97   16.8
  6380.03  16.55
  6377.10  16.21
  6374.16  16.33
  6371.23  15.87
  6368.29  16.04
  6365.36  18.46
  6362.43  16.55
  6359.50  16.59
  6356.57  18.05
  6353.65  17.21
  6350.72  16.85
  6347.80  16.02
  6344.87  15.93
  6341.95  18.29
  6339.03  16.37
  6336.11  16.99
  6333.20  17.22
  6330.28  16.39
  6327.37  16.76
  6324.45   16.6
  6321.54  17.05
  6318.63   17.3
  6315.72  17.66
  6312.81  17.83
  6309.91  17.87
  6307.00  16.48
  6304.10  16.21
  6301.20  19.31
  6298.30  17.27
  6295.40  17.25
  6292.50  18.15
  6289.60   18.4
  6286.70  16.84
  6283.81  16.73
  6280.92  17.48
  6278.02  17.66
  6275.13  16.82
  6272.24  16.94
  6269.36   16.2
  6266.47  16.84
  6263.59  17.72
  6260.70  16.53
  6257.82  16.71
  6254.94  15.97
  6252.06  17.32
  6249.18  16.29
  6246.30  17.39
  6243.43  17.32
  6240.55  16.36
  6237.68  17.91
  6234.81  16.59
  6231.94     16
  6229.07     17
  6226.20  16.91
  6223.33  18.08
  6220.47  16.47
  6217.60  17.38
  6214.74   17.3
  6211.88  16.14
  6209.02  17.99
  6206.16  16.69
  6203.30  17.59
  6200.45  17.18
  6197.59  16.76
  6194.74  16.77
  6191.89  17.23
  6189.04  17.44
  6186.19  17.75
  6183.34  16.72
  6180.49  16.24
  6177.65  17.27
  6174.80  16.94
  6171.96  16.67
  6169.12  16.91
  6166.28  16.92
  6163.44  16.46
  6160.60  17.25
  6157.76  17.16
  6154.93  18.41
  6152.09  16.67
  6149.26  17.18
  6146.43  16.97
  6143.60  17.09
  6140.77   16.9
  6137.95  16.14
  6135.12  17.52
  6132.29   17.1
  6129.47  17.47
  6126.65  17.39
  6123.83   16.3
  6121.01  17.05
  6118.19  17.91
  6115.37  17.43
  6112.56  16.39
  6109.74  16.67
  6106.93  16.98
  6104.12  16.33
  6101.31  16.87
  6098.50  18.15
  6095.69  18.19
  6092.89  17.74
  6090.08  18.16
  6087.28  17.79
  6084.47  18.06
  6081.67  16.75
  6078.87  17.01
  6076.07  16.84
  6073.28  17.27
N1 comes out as 6177.65 angstrom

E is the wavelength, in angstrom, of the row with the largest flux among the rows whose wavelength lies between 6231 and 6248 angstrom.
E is 6237.68 angstrom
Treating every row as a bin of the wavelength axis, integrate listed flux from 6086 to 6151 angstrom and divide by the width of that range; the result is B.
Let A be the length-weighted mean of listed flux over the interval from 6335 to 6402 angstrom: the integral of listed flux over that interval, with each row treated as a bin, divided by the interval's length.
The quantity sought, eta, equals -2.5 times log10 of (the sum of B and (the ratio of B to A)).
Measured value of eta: -3.15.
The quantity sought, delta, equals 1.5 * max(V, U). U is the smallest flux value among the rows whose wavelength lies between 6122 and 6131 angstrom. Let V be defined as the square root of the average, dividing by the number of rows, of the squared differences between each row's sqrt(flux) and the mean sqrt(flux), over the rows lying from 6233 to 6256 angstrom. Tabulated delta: 24.45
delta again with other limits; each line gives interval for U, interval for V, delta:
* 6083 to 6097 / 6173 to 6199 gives 26.61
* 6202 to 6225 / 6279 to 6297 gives 24.21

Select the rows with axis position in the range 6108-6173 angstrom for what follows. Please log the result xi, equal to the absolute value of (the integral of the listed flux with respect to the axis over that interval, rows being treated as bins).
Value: 1108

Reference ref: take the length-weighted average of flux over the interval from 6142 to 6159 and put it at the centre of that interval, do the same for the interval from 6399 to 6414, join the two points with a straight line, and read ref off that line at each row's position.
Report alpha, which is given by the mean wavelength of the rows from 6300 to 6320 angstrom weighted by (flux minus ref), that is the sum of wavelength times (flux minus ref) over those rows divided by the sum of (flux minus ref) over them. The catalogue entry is 6309.2 angstrom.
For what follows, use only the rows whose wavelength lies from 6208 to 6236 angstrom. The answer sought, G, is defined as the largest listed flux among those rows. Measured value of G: 18.08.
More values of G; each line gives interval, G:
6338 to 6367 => 18.46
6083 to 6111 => 18.19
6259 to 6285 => 17.72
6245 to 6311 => 19.31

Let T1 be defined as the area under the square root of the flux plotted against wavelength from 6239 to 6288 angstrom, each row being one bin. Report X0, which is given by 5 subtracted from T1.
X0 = 196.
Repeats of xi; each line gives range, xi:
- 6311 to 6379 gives 1149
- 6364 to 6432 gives 1125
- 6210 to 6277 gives 1132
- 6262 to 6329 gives 1157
